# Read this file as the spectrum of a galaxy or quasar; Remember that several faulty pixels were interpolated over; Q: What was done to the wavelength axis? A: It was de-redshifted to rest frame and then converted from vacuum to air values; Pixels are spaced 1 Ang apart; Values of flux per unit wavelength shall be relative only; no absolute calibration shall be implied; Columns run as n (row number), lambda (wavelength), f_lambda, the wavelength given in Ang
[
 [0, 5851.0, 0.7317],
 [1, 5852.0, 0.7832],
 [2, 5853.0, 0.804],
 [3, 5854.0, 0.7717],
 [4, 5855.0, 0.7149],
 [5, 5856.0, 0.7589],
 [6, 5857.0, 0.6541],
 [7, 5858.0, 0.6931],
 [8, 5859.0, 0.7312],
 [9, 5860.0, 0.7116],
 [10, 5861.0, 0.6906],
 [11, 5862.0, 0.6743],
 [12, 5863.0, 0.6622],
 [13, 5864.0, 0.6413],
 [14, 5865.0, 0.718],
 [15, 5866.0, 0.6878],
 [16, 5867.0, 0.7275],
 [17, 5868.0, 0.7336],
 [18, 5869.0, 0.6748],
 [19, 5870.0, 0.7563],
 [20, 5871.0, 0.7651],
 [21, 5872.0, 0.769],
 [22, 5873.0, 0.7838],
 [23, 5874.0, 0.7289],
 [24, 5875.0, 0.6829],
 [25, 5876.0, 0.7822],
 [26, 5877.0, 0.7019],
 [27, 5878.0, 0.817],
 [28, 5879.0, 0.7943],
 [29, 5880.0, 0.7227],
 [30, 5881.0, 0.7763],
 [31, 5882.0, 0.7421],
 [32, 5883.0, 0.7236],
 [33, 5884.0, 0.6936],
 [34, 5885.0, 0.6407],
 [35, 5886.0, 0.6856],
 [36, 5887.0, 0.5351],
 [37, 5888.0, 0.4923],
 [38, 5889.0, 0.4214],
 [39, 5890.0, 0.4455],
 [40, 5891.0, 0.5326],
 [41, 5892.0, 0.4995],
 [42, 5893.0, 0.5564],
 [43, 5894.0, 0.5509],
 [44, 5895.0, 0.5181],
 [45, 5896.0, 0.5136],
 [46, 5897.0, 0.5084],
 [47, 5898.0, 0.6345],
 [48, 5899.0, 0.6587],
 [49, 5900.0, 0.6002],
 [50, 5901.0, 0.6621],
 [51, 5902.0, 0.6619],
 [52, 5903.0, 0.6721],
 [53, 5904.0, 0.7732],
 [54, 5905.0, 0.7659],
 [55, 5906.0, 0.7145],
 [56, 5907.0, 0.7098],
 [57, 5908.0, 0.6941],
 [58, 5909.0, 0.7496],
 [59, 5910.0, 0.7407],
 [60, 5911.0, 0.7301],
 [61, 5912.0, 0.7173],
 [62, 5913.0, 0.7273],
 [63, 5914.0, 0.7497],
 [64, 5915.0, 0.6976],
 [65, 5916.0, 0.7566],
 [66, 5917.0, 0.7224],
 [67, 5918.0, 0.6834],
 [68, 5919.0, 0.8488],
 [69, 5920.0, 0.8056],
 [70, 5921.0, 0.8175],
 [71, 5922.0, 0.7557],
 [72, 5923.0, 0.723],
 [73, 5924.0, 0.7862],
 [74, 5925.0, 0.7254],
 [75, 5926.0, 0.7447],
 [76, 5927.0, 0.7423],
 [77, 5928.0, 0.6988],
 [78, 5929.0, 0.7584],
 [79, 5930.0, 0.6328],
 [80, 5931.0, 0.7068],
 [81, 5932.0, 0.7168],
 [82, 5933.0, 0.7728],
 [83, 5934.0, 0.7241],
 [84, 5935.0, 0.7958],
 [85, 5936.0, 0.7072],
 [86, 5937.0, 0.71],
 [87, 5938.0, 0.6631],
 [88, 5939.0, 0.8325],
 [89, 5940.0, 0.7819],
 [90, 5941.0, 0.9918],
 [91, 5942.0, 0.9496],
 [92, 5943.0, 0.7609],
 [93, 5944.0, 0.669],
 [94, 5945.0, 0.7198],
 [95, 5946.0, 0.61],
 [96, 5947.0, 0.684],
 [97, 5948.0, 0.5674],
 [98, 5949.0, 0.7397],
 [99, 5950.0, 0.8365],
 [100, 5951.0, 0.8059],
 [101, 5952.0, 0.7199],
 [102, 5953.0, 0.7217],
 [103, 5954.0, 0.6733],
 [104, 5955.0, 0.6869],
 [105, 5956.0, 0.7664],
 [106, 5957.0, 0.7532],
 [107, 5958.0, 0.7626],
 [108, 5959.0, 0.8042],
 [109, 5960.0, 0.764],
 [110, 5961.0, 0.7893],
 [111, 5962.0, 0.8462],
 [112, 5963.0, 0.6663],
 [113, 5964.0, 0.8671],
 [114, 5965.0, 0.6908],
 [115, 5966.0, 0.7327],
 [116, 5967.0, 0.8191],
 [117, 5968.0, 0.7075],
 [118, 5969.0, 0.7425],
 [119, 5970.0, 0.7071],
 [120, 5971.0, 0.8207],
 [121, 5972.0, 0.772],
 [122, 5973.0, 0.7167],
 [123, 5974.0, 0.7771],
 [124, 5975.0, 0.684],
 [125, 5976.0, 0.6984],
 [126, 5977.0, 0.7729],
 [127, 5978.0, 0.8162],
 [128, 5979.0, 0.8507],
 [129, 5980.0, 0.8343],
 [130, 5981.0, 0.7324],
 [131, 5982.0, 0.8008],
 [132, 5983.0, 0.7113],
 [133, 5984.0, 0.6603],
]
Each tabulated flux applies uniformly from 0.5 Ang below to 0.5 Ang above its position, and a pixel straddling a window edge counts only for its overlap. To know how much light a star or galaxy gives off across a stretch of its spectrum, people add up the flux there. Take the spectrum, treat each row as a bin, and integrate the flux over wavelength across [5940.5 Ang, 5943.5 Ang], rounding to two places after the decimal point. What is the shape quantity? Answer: 2.70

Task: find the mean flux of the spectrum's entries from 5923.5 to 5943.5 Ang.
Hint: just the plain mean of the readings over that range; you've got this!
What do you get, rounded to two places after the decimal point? 0.76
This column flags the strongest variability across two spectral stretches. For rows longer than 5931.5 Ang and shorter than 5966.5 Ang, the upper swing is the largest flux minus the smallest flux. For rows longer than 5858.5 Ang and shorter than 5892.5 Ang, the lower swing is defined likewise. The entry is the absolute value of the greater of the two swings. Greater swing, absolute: 0.42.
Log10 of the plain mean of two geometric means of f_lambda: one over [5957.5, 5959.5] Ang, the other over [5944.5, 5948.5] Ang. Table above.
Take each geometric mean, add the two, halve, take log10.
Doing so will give -0.15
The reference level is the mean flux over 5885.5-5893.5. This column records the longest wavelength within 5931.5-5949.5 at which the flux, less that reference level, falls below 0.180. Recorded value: 5948.0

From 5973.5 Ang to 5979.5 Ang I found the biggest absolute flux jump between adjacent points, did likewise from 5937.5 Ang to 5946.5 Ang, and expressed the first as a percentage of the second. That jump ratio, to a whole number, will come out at 44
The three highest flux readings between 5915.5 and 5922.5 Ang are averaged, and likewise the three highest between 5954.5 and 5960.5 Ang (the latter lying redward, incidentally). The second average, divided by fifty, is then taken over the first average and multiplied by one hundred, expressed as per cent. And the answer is 1.89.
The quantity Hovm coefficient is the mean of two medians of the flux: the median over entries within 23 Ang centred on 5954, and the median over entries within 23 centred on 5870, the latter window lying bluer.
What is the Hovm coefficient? 0.73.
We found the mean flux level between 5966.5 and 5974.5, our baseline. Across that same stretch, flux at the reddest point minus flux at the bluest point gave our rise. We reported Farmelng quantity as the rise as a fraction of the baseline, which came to -0.06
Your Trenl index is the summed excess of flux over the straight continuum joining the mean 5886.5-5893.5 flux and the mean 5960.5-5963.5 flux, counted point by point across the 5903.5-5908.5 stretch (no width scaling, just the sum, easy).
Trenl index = 0.9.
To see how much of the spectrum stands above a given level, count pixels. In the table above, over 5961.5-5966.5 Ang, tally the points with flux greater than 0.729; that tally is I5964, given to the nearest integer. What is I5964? 3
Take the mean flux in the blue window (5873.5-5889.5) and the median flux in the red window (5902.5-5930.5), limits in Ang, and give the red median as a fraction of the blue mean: 1.075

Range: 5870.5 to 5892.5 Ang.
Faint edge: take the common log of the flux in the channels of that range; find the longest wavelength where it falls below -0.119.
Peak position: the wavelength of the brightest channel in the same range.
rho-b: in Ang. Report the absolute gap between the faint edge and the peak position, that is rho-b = 14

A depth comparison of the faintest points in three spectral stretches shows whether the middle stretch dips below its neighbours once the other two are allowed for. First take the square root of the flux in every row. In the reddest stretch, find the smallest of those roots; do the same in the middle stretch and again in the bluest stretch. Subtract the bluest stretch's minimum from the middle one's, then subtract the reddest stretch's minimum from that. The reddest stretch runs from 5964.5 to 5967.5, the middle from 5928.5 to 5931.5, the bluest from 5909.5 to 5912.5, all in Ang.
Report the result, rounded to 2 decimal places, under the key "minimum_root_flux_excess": -0.88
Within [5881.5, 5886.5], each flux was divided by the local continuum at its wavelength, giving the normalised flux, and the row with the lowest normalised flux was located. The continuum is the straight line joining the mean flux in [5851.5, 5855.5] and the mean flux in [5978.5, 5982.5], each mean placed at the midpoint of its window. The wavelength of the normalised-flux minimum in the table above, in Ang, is 5885.0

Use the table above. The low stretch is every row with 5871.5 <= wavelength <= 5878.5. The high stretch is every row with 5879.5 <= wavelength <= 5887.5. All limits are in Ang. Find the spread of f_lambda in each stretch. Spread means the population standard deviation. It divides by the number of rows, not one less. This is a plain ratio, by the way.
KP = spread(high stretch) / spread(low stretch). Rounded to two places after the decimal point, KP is 1.54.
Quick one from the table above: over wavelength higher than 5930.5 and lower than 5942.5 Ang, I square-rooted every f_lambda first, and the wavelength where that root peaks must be 5941.0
